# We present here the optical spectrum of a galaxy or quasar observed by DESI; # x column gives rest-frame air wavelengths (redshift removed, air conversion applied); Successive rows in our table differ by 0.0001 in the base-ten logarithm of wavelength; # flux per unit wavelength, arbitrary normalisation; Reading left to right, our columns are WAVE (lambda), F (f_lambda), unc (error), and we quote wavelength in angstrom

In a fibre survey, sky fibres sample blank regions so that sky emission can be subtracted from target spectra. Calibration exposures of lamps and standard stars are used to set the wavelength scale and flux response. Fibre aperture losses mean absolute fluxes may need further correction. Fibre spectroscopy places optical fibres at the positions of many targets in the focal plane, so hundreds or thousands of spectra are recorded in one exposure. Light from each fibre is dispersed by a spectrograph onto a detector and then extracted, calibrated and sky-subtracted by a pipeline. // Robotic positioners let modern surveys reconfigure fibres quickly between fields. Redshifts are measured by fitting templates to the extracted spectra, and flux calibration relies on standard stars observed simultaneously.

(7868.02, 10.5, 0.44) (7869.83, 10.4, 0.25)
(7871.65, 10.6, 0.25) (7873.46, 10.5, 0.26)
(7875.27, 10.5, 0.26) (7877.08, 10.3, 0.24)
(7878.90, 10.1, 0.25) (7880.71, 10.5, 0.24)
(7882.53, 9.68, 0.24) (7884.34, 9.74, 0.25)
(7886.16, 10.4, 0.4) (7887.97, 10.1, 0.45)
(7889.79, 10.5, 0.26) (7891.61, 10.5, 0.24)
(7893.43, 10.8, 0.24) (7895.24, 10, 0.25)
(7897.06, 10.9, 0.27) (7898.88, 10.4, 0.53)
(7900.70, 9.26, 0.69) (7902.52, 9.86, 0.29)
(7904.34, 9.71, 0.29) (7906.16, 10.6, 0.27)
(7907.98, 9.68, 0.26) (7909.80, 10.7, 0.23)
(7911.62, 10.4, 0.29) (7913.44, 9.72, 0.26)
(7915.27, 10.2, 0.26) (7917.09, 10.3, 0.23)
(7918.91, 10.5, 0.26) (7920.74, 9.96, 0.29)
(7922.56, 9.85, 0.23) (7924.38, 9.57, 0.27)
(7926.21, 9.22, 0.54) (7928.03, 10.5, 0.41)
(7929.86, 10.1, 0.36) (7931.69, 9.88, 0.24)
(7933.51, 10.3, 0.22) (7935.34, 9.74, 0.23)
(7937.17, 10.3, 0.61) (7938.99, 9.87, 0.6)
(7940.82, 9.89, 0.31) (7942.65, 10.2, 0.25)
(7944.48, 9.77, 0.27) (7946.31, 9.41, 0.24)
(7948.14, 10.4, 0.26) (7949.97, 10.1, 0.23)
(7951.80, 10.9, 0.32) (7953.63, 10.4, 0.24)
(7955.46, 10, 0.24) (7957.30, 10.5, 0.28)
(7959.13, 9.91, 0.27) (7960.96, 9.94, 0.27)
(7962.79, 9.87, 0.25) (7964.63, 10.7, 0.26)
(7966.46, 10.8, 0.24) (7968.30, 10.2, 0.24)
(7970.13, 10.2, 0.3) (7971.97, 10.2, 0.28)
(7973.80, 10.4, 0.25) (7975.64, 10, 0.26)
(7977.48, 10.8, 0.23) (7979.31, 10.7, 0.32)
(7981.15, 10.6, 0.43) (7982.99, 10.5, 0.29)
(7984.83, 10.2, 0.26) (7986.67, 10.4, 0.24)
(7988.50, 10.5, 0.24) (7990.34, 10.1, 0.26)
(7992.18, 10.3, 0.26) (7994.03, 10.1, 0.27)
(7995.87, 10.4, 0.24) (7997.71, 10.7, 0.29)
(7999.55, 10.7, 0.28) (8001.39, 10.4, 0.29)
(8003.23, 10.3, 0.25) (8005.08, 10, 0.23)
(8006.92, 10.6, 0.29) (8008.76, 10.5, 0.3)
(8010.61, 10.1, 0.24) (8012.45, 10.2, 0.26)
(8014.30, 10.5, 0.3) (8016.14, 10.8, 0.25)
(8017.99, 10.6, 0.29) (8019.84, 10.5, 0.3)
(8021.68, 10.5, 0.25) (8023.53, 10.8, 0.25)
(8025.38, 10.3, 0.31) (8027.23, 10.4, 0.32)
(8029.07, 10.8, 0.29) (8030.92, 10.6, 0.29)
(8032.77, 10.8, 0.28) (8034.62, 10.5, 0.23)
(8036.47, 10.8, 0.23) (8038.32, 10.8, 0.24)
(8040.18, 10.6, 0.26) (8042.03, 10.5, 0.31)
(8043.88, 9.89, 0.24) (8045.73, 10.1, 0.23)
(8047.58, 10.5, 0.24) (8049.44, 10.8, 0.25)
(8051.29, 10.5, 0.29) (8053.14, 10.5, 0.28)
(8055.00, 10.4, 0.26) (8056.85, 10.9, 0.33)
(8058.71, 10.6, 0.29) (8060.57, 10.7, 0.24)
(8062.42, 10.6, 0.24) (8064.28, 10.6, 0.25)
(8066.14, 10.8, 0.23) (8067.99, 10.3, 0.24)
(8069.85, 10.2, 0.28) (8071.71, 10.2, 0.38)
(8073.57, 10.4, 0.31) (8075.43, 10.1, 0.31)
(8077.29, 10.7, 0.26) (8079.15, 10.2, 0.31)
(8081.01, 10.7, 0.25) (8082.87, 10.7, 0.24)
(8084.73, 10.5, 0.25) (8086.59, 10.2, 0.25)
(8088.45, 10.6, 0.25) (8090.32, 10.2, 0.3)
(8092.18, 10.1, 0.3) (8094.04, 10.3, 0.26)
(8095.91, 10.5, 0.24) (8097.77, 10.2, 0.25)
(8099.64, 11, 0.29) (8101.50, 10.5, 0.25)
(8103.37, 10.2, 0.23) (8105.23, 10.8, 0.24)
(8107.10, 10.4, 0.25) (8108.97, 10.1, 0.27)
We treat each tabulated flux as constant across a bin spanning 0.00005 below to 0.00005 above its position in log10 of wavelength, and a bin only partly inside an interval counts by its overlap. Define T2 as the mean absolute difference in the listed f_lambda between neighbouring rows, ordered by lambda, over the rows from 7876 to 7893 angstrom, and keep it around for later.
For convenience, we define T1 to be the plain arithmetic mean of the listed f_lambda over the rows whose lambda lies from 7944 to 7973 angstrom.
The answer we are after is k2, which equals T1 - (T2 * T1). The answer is 6.6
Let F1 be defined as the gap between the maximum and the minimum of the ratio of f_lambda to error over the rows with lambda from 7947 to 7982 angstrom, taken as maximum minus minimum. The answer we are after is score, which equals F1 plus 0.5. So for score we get 23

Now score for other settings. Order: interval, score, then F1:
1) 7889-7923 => 34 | 33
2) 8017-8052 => 15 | 14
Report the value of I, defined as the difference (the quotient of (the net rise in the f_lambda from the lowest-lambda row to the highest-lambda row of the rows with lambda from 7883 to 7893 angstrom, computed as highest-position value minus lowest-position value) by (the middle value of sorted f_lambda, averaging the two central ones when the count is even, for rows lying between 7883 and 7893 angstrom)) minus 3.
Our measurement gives -2.93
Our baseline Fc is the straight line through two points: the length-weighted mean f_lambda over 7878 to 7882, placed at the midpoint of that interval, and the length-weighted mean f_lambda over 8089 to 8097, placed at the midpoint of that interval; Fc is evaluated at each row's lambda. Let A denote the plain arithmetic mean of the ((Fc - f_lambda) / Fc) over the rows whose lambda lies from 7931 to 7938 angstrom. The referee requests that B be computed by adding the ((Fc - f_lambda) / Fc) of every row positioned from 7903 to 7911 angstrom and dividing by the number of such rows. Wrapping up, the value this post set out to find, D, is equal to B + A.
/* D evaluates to 0.03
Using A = 0.019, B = 0.007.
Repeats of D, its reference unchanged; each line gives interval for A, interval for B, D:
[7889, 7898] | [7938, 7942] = 0.01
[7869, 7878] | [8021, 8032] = -0.05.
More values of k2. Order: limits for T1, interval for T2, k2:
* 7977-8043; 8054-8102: 7.4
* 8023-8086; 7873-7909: 5.4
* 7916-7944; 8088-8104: 6.5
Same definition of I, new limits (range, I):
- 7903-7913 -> -2.93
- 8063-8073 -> -3.04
